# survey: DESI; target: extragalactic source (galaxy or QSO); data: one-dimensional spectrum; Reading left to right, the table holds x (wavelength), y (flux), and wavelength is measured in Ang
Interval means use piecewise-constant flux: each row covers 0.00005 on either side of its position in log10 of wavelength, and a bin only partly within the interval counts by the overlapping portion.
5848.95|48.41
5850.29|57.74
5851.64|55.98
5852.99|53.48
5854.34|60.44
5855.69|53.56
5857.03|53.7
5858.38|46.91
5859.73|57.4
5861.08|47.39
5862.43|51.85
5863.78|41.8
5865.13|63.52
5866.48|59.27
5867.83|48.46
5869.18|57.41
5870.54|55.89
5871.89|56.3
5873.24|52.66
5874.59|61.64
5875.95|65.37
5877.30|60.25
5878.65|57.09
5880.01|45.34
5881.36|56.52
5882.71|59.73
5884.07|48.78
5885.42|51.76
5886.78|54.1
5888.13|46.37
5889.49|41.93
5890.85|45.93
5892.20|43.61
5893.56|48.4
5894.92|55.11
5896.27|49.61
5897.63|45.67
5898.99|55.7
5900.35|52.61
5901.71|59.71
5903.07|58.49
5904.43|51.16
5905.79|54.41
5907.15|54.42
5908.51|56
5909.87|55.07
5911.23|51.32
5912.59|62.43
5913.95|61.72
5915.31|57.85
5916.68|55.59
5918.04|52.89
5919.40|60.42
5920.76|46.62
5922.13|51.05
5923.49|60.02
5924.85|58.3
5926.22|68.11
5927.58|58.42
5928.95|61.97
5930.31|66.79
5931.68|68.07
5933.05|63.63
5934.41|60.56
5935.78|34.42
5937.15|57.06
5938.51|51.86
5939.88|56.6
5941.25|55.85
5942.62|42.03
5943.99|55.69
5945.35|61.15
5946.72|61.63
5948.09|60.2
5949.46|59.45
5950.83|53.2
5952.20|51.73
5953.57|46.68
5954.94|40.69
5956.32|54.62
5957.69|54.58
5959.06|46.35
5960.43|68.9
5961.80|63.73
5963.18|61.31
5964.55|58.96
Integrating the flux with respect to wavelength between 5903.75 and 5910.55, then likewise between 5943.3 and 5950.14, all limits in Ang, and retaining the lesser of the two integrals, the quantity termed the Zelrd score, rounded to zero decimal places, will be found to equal 369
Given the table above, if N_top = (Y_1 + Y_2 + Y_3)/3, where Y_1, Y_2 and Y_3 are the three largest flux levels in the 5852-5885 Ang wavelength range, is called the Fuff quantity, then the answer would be 64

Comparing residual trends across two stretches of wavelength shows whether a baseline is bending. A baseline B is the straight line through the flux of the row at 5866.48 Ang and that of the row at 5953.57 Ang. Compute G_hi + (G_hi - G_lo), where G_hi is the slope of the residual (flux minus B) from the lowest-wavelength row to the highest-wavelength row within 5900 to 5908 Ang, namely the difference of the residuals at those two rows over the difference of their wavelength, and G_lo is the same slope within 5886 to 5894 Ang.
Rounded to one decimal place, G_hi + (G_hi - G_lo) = 1.5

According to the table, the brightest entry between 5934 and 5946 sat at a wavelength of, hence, 5945.35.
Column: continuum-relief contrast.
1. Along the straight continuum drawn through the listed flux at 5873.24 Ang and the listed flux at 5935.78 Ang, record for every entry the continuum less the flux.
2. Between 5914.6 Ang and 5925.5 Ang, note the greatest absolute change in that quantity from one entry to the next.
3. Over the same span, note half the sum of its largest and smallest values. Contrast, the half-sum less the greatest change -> -28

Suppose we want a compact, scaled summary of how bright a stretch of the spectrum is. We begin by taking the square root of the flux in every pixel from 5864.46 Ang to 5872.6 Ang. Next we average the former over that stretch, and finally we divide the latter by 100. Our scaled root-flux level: 0.0753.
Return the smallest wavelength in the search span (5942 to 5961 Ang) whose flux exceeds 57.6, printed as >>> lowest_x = 5945.35 Ang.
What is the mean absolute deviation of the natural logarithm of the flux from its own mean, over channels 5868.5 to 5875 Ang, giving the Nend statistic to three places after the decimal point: 0.038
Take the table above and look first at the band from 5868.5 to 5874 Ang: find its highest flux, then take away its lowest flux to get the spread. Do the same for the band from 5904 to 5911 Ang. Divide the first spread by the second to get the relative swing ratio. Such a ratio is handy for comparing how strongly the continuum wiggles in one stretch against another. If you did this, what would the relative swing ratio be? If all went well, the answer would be 0.98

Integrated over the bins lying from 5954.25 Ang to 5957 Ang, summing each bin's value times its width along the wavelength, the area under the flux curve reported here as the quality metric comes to 131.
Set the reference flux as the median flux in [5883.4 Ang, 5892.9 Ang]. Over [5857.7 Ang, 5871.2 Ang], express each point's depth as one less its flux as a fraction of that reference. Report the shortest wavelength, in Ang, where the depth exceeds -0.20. 5858.38 Ang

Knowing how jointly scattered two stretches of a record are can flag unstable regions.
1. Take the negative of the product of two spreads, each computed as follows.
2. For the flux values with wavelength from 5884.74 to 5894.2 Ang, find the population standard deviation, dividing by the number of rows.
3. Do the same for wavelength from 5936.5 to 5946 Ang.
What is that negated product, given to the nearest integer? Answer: -22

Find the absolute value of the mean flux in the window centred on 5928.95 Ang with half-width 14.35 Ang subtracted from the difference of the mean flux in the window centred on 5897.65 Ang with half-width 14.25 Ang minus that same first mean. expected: 62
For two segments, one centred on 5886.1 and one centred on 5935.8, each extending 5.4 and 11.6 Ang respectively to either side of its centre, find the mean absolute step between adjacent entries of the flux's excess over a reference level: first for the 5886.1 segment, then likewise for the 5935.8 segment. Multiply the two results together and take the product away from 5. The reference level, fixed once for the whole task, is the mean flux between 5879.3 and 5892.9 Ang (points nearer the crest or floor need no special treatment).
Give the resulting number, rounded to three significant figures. -36.2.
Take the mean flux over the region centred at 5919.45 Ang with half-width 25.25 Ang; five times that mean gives 279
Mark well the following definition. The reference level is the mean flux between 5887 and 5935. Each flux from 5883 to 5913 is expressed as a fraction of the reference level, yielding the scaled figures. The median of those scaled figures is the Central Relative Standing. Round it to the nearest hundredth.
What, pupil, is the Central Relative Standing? 0.94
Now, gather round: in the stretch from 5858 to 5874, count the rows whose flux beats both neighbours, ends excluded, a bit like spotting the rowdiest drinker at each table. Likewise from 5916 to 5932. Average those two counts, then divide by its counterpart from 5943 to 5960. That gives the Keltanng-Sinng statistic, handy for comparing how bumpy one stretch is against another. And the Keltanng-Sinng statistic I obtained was 2.00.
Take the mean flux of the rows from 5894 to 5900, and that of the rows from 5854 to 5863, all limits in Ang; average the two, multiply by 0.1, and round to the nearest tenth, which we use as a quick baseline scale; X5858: 5.2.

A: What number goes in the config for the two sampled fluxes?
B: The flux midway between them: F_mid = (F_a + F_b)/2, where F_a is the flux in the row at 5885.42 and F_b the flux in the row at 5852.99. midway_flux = 53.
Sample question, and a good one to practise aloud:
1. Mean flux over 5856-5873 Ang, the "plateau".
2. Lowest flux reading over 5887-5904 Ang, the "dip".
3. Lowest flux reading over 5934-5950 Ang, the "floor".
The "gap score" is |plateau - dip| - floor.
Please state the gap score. -23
